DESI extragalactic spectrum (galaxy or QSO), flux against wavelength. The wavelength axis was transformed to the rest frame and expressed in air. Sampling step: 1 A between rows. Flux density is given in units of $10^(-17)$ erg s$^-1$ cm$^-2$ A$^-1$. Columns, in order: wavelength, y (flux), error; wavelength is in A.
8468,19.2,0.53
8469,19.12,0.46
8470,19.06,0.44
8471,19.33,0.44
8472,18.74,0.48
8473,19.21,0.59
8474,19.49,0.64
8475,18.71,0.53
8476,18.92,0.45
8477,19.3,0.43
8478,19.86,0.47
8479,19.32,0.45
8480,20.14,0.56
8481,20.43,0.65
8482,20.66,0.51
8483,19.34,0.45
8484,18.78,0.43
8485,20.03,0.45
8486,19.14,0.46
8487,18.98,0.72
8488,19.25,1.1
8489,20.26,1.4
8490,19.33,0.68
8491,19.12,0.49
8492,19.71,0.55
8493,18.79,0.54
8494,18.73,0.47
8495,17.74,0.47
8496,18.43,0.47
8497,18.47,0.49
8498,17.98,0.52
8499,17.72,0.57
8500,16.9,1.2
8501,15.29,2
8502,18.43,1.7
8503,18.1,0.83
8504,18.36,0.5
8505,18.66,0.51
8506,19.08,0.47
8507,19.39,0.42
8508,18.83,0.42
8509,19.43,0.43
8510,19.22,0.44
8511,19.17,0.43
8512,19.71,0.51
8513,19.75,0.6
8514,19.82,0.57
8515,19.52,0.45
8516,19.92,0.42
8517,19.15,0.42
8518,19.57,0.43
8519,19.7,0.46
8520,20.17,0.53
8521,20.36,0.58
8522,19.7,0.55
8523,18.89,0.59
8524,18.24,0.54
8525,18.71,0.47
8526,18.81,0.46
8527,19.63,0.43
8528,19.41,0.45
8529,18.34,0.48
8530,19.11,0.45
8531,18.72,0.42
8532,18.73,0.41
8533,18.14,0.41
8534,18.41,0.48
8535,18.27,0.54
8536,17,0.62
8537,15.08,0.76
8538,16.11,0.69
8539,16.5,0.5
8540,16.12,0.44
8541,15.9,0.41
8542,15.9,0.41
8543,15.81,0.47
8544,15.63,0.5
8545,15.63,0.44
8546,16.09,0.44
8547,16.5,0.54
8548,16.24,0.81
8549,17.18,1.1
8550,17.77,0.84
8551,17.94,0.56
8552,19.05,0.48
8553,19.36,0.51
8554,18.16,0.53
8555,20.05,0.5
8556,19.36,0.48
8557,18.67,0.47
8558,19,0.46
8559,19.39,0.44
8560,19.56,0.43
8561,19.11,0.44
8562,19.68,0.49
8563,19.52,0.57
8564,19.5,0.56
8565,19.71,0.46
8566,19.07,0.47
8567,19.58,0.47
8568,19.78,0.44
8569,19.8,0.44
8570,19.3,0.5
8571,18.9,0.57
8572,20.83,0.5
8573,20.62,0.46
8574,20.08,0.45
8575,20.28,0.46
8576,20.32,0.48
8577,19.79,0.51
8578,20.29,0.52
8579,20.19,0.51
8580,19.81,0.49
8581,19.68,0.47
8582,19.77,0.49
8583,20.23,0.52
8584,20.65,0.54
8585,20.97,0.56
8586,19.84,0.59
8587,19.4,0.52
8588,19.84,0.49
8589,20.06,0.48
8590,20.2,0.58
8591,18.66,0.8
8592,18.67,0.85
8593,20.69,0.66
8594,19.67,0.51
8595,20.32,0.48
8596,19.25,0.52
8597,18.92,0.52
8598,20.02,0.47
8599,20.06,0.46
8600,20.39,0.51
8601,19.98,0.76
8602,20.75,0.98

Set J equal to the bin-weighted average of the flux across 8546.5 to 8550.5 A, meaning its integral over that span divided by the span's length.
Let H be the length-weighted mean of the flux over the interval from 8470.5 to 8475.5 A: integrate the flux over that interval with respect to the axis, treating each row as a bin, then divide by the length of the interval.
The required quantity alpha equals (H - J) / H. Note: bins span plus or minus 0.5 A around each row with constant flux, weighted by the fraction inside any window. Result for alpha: 0.114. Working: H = 19.1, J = 17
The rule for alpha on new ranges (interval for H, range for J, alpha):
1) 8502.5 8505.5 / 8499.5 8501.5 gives 0.124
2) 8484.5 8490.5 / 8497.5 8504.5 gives 0.100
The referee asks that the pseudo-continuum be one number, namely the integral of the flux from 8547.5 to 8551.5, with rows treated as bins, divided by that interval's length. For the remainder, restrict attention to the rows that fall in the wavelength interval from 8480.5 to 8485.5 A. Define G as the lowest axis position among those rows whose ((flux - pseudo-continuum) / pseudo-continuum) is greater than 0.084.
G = 8481 A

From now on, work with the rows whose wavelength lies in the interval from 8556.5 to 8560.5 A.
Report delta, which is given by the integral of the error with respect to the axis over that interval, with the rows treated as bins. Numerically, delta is 1.80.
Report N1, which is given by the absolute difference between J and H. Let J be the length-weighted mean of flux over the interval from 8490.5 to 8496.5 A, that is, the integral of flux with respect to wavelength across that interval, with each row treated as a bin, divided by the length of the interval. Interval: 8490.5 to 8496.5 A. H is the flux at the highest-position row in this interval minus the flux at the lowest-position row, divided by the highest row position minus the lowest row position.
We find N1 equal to 18.9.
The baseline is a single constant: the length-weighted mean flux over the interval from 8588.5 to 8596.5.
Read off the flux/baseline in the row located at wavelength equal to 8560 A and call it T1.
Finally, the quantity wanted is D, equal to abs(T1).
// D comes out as 0.99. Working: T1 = 0.99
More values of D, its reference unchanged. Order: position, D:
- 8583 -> 1.03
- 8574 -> 1.02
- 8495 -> 0.90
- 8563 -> 0.99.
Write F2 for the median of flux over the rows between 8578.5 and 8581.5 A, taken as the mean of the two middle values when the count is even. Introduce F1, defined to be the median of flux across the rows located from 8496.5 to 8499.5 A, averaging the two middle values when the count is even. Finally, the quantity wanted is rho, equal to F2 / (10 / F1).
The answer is 35.6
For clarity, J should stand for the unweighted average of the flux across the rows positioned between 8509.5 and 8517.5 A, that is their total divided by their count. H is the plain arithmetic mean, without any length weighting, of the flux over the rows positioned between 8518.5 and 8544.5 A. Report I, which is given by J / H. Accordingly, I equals 1.087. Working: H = 18.0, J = 19.5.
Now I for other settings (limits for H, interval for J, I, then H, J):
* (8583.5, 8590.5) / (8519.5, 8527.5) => 0.959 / 20.1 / 19.3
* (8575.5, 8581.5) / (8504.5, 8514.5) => 0.965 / 20.0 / 19.3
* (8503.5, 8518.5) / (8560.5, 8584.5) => 1.028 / 19.3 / 19.9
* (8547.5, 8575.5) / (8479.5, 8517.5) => 0.989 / 19.2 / 19.0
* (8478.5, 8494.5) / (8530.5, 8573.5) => 0.932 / 19.5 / 18.2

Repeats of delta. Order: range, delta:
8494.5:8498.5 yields 1.95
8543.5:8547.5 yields 1.92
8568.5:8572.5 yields 2.01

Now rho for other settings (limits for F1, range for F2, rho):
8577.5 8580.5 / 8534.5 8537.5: 34.3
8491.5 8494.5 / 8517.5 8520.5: 37.0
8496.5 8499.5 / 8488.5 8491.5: 34.8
